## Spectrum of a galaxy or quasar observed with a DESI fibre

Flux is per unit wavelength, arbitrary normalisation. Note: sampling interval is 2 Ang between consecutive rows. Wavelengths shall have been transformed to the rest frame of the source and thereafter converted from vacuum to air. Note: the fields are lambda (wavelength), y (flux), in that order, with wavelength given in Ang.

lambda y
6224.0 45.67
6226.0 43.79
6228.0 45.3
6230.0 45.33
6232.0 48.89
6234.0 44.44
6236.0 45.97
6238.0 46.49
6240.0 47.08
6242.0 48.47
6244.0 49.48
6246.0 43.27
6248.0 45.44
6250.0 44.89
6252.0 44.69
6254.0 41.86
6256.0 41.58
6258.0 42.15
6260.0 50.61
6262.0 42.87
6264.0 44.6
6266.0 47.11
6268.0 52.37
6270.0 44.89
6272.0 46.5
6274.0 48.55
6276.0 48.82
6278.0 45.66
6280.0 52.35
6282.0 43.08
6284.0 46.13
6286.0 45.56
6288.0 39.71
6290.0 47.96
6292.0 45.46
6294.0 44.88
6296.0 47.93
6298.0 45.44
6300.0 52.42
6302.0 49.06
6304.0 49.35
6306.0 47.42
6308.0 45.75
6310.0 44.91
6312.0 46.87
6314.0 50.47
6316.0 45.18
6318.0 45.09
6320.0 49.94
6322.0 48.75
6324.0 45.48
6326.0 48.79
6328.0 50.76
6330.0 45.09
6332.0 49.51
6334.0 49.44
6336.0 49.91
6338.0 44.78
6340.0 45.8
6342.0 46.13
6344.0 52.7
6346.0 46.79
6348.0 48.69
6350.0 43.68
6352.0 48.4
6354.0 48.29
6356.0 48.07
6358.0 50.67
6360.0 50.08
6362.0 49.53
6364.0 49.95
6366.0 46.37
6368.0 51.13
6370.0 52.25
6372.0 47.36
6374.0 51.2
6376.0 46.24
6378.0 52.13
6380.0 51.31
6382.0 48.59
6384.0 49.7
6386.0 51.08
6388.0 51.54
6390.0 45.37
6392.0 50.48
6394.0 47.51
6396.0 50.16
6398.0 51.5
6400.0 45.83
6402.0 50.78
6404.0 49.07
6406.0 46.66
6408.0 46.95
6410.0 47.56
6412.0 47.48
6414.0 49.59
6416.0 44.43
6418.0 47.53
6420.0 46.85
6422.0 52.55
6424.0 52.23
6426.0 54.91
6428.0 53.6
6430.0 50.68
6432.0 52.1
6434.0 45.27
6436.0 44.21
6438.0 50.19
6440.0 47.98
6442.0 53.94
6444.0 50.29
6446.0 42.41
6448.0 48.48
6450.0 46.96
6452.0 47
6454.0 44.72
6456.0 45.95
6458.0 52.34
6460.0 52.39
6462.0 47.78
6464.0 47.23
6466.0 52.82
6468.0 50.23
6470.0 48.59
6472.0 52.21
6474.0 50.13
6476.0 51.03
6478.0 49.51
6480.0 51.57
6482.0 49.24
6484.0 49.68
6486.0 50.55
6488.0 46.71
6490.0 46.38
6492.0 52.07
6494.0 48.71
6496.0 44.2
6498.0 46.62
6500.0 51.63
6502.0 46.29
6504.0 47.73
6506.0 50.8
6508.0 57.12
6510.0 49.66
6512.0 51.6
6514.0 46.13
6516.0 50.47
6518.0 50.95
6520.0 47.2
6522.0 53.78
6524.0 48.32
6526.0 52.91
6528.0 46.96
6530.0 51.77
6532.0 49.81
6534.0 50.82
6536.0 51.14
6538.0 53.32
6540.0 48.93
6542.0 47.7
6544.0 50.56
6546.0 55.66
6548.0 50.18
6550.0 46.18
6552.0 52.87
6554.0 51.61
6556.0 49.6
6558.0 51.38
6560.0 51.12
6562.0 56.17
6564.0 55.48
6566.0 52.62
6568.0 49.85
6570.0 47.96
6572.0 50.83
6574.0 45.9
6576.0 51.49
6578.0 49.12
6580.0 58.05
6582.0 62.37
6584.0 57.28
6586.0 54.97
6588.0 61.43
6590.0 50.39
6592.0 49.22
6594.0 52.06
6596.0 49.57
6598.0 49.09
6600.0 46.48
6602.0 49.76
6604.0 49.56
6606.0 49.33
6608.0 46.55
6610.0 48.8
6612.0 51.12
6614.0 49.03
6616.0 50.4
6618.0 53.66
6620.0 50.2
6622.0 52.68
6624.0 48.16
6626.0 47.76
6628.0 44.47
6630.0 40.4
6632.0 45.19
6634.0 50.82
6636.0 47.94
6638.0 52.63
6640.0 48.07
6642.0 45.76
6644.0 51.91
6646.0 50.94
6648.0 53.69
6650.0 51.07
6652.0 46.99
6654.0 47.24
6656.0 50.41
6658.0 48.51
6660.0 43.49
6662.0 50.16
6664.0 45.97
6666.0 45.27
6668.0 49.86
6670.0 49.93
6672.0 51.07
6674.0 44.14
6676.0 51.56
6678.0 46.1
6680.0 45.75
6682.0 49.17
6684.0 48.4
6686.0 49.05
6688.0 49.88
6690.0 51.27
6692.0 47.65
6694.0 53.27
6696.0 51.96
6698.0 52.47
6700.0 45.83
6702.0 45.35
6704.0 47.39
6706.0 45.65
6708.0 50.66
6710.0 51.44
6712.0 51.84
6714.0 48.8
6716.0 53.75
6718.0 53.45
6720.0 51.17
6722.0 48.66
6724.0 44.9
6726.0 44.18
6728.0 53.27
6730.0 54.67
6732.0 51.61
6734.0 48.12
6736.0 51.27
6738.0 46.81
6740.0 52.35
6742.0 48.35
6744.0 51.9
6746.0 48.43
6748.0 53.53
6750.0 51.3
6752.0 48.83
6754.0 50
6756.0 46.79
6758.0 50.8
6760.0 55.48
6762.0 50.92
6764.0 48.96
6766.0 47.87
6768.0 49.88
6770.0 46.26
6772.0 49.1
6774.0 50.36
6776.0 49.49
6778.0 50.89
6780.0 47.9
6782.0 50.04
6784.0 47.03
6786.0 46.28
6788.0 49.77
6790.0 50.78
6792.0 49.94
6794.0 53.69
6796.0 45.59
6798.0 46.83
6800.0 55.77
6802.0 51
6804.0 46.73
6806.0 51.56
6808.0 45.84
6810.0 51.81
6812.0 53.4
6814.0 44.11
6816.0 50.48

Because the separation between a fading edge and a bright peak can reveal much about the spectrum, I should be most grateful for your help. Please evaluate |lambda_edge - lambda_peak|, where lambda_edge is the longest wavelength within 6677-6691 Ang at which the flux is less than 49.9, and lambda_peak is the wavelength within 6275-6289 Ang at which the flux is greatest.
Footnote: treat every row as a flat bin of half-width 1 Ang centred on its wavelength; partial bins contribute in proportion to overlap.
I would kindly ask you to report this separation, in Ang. 408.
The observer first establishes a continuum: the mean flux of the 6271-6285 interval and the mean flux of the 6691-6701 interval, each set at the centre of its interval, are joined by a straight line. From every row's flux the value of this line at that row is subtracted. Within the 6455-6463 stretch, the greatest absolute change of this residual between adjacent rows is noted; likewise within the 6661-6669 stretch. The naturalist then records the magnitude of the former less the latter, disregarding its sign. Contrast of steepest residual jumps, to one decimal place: 1.8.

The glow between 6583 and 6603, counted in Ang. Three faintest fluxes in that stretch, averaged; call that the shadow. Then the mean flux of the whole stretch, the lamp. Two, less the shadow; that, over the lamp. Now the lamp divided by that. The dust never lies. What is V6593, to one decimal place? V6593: -58.5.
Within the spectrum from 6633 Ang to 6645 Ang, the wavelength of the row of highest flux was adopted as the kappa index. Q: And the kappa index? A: 6638.0 Ang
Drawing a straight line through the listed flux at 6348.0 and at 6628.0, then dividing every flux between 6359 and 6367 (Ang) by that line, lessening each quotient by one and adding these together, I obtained 0.04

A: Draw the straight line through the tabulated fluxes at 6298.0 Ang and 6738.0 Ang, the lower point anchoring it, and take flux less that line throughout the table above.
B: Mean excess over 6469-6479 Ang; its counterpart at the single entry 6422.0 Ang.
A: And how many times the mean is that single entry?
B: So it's 1.6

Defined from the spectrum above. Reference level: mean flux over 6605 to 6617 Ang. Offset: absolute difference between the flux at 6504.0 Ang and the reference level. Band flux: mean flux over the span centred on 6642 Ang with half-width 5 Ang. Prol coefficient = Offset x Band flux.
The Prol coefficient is 74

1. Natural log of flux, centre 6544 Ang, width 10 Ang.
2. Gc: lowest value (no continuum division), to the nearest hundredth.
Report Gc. 3.86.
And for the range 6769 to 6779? 3.83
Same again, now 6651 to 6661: 3.77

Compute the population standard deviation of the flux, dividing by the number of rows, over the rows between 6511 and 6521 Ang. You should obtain 2.18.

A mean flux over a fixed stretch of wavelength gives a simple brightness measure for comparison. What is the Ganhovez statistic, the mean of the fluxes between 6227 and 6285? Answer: 46.2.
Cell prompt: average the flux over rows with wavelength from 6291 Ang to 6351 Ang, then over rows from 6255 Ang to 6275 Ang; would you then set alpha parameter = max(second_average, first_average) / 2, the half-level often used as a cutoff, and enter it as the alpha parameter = 23.8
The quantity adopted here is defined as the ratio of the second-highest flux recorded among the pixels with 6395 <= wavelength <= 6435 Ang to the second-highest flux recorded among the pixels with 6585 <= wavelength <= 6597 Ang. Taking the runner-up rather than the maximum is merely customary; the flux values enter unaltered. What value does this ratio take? 0.98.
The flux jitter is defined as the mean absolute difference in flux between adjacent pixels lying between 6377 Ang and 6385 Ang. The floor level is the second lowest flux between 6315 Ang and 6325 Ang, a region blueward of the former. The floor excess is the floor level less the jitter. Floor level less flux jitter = 43.6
